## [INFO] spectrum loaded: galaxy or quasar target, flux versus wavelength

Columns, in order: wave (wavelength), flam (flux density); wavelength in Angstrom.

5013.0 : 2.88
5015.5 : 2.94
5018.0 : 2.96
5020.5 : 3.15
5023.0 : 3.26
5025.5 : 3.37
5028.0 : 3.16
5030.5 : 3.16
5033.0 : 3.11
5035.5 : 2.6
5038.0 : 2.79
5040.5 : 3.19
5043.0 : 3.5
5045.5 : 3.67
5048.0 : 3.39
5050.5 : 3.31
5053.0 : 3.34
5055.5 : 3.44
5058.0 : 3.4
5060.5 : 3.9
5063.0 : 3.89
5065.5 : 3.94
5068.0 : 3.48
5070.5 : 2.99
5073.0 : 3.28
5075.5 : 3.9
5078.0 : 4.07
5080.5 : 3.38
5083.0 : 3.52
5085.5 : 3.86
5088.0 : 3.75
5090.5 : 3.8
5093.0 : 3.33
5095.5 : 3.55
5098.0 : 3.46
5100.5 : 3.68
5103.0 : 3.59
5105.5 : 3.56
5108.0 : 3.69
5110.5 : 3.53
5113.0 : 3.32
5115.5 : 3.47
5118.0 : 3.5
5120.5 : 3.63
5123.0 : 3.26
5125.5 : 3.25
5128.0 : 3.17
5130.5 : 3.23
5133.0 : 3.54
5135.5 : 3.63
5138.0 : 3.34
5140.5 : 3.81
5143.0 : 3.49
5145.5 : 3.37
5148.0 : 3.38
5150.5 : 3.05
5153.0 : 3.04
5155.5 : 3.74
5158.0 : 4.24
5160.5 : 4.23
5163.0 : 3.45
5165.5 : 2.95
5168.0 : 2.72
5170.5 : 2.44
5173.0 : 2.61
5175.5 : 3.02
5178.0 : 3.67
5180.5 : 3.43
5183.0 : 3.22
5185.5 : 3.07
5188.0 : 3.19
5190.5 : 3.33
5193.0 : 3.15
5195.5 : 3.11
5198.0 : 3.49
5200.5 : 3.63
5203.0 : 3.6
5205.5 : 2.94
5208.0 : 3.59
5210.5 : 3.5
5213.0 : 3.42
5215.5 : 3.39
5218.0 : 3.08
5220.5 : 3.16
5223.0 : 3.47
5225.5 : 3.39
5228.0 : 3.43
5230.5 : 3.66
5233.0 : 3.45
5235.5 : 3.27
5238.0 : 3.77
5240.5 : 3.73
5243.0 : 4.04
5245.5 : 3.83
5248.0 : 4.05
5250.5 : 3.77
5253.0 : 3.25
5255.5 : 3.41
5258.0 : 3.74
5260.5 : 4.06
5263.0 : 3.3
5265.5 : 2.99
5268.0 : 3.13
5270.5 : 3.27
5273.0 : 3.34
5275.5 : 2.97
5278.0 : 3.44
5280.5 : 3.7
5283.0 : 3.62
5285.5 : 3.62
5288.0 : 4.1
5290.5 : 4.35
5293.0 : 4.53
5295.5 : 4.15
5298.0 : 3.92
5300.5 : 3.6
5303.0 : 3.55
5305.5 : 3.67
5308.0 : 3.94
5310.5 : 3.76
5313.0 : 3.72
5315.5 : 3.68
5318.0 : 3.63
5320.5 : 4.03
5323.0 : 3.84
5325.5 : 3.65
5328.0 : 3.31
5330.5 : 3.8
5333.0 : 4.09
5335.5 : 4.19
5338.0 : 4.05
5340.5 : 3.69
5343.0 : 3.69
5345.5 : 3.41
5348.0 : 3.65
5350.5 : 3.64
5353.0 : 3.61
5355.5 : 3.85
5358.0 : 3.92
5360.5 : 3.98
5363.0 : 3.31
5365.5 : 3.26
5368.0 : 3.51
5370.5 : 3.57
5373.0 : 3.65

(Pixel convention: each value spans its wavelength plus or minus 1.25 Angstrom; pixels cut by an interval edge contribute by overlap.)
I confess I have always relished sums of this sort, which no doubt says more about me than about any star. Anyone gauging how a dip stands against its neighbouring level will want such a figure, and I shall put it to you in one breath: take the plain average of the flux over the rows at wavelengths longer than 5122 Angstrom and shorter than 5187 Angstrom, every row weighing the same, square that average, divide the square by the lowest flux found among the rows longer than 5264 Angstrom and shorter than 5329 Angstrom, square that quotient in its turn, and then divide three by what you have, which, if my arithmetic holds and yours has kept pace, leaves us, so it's 0.22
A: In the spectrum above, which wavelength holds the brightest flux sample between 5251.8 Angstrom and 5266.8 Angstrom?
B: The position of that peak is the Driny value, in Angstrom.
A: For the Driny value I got 5260.5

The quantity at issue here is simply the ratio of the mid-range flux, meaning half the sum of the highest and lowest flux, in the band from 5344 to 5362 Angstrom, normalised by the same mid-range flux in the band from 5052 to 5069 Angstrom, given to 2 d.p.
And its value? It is 1.02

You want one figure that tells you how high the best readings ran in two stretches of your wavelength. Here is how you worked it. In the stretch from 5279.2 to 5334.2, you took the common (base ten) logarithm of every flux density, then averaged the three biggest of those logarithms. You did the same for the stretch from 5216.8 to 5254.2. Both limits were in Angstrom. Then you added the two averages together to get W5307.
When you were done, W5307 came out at 1.24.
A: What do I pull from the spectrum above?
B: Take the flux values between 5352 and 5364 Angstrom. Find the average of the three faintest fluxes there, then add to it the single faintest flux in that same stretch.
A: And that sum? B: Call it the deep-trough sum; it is 6.90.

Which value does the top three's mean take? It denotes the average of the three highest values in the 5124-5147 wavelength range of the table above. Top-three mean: 3.66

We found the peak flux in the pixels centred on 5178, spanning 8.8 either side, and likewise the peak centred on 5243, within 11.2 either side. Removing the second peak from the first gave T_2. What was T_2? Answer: -0.38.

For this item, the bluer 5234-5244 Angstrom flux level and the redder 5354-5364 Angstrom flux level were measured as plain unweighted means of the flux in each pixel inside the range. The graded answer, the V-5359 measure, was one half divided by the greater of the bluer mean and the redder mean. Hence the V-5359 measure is 0.133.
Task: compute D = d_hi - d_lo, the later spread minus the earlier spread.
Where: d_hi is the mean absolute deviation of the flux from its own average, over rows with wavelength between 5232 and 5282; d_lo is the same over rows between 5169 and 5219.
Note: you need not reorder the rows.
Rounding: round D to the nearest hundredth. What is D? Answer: 0.04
